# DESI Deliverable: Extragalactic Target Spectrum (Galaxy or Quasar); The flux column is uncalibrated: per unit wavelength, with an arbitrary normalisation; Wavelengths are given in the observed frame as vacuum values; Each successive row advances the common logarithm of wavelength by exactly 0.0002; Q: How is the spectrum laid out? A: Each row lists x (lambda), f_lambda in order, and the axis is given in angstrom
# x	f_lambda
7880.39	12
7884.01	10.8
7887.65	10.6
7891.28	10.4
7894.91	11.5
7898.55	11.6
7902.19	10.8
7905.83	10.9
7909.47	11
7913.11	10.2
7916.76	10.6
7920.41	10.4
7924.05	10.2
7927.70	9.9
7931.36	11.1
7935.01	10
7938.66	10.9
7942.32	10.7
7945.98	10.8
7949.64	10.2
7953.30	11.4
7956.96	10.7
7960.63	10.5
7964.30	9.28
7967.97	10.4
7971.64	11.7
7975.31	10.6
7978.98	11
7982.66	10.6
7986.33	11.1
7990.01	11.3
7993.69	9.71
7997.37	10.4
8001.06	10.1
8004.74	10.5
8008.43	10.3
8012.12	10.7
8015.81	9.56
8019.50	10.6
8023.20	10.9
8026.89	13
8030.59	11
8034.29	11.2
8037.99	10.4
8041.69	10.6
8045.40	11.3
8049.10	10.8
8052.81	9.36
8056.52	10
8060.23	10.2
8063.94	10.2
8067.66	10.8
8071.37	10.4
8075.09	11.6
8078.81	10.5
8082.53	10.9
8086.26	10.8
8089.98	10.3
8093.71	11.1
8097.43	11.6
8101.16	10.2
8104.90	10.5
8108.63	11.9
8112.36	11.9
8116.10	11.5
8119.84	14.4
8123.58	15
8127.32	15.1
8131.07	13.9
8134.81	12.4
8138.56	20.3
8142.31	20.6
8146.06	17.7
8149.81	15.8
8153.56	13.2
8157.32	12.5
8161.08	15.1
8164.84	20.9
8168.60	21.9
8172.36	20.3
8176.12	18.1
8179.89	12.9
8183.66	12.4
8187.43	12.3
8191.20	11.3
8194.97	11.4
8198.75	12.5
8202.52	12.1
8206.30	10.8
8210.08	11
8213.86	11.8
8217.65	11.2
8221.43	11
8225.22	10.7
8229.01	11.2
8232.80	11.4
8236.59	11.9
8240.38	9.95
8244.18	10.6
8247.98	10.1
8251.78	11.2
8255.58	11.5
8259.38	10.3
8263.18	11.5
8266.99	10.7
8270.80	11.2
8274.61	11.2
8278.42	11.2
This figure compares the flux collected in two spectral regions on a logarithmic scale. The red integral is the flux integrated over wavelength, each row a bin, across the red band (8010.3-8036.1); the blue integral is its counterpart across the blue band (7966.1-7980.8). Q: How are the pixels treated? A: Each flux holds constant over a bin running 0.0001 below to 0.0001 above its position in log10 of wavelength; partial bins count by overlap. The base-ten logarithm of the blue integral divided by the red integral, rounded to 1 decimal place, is -0.2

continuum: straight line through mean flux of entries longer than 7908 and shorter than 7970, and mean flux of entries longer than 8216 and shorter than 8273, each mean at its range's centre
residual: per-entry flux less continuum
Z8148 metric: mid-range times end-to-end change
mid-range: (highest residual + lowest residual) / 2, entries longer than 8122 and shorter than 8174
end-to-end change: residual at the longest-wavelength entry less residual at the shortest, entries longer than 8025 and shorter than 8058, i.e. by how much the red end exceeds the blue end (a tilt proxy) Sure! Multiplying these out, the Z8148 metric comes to -19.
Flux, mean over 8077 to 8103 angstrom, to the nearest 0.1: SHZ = 10.8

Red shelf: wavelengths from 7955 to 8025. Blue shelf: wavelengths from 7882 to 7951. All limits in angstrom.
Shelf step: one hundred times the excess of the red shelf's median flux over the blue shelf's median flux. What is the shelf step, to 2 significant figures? -10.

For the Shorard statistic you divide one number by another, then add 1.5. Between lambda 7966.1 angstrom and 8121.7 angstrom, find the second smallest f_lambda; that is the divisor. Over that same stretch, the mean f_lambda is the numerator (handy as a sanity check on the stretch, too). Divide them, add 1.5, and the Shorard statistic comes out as 2.64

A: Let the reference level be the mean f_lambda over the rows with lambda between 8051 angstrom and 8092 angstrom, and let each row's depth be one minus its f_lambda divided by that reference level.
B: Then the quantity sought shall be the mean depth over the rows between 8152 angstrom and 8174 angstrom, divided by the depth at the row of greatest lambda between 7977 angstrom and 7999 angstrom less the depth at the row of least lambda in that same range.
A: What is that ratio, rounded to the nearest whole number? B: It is -11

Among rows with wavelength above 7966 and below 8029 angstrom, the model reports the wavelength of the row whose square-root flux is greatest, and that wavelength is 8026.89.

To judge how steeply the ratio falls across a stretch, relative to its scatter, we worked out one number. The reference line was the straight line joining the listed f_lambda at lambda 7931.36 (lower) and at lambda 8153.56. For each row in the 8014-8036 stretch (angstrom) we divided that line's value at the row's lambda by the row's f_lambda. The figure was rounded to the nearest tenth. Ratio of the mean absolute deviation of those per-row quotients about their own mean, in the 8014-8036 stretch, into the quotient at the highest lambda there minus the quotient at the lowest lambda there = -2.7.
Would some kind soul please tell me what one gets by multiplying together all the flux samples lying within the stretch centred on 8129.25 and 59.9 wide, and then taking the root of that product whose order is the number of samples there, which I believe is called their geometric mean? 13.9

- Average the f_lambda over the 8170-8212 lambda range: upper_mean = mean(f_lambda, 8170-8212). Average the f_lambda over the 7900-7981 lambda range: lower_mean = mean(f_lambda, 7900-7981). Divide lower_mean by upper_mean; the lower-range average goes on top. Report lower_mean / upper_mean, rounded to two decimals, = 0.80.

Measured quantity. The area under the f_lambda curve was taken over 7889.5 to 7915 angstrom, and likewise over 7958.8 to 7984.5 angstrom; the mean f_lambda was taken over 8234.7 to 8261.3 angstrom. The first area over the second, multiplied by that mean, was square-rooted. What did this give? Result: 3.32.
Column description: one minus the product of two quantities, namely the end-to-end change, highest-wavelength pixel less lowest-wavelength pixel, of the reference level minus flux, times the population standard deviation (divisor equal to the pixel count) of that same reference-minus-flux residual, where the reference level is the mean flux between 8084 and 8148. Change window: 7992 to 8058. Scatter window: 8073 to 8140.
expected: 1.7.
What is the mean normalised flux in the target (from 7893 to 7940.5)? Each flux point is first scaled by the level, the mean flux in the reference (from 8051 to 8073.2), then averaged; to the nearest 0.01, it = 1.05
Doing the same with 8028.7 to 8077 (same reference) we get 1.04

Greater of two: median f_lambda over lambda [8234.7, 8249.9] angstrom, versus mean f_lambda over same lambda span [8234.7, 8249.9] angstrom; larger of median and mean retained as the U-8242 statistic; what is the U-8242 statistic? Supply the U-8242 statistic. 10.6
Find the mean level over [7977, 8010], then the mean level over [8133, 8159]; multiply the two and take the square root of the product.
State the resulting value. 13.0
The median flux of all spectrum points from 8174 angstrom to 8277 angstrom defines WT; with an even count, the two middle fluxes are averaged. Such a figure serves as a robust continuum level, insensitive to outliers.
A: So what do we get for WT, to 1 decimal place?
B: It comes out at 11.2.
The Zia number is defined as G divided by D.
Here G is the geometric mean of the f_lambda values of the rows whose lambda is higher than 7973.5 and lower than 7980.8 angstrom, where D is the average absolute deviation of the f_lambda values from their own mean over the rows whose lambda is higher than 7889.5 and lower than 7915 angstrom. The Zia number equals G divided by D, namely 28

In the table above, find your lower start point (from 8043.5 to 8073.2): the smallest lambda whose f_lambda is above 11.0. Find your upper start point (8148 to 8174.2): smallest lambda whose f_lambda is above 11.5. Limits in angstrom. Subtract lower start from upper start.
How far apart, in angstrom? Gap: 104.4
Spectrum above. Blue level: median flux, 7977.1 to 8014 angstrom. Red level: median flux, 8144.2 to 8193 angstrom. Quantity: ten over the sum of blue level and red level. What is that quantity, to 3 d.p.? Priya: 0.390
